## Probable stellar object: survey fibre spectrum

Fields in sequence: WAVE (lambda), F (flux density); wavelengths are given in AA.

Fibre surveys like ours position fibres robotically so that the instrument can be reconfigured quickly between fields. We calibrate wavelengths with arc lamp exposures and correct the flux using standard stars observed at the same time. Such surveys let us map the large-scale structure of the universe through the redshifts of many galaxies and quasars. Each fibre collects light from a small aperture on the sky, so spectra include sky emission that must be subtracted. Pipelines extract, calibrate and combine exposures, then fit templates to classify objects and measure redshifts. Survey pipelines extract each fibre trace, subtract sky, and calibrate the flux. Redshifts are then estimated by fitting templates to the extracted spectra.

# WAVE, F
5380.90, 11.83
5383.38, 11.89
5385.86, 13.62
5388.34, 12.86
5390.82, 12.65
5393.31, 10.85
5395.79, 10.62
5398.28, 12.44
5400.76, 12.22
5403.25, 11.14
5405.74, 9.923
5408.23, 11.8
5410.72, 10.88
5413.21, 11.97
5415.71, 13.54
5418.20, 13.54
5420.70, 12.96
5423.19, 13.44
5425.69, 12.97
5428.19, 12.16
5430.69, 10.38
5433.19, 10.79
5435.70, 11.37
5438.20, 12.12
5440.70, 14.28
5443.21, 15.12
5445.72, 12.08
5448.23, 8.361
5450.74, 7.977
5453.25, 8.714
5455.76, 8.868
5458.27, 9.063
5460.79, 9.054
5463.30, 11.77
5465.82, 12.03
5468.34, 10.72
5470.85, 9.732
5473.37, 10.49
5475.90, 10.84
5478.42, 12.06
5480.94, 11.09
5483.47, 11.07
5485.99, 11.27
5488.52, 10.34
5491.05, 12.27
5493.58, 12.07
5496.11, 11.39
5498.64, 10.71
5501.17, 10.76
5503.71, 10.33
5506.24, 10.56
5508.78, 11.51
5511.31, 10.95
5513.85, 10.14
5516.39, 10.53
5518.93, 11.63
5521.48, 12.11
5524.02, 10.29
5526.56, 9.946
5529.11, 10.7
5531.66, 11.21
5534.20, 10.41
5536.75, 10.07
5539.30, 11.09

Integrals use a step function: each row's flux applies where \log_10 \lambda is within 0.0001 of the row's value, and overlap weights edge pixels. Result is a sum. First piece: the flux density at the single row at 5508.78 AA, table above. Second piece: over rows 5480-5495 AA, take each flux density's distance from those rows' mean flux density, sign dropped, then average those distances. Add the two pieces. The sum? 12.1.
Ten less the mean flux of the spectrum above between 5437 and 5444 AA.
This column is -3.8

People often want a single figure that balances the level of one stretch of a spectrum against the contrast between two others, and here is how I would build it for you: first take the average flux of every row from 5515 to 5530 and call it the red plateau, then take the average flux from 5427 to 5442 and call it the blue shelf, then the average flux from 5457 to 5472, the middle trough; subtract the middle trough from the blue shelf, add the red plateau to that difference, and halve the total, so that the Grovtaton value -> 6.2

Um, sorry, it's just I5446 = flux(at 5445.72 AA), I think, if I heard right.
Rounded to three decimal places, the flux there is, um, 12.080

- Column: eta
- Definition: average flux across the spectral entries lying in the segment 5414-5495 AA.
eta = 11.3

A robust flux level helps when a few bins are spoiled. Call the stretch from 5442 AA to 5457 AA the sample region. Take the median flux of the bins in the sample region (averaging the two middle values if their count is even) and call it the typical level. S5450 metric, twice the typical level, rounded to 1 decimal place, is 17.6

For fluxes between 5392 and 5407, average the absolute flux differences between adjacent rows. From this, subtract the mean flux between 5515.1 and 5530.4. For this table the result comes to -9.95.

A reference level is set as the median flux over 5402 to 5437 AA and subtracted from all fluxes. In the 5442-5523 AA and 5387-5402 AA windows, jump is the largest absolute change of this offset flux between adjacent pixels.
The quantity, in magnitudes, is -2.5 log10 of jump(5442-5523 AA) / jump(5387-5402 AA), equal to -0.8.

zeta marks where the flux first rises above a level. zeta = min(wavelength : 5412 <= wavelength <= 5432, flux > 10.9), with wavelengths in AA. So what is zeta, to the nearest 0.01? 5413.21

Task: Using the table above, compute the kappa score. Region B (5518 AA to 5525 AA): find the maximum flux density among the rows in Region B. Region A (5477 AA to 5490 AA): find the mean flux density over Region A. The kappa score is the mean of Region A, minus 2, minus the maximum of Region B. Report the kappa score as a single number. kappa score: -2.9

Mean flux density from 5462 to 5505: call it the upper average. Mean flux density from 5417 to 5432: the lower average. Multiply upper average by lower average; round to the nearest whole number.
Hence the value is 140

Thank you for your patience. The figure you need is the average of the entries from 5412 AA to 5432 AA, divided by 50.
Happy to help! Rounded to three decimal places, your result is 0.252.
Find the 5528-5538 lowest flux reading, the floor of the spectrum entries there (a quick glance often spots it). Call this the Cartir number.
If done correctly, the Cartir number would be 10.07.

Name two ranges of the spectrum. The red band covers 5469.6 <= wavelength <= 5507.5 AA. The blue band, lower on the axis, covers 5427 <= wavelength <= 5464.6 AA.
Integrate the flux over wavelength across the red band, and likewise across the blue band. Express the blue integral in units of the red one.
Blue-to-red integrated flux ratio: 0.97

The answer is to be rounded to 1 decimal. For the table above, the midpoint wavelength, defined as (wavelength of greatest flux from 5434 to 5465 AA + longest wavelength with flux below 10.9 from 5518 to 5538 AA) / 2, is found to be 5490.0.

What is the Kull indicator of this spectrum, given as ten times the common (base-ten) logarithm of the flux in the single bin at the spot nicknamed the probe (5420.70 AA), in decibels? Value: 11.1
